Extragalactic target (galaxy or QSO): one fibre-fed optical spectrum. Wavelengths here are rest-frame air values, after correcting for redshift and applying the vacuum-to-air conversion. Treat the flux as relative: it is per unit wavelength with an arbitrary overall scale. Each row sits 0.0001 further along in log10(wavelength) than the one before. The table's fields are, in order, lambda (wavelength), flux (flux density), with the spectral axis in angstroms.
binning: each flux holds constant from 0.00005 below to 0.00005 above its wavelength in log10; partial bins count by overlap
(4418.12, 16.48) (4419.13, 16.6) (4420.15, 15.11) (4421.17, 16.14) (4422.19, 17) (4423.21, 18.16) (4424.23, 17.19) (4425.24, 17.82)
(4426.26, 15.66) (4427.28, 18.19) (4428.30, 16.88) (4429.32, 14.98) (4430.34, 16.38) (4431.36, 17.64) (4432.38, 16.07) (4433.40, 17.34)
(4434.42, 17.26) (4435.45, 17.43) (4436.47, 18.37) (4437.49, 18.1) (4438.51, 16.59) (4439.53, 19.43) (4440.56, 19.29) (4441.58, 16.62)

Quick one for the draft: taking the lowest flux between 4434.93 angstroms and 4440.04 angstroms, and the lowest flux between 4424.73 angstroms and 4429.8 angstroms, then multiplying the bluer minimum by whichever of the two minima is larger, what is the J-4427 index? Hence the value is 249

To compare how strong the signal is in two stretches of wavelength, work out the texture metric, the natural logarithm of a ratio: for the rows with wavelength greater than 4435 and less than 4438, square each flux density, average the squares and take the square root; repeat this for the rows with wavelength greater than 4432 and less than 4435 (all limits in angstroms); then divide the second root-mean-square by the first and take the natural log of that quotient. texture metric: -0.06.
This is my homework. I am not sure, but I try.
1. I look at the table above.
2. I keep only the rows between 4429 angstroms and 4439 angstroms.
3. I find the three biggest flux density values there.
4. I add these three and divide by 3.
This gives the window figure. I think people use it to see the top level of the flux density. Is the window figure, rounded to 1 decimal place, 18.0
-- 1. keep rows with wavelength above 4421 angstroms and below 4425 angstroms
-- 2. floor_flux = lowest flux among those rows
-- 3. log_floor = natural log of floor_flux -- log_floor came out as 2.78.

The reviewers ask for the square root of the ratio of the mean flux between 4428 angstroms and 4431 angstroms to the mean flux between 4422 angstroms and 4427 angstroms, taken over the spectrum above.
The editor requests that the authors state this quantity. 0.97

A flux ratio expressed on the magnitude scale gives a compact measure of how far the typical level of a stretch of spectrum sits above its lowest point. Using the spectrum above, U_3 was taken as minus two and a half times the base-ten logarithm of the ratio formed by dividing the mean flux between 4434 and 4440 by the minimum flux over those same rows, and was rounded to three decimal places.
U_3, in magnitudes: -0.080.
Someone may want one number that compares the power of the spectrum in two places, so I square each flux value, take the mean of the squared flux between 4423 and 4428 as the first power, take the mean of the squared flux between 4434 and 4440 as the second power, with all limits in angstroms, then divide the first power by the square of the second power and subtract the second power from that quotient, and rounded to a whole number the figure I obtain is -320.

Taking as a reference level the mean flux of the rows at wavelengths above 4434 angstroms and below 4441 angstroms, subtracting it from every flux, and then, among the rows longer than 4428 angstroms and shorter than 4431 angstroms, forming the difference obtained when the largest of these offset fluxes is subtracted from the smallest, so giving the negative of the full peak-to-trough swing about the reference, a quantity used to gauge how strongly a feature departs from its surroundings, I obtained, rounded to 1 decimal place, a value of -1.9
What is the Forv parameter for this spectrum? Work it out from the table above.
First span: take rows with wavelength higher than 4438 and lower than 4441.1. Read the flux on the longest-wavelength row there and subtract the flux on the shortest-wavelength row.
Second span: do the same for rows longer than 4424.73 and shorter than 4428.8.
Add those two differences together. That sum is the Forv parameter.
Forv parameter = 1.8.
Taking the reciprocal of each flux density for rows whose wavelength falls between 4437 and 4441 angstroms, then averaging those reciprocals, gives 0.0547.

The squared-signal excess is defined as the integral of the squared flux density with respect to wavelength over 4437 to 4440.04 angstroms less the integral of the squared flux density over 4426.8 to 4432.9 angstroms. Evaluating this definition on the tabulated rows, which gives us -710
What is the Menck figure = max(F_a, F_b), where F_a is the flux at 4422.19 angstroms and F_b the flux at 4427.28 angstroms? 18.19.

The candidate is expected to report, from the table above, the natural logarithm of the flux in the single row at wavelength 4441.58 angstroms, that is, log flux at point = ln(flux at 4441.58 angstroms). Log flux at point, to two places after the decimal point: 2.81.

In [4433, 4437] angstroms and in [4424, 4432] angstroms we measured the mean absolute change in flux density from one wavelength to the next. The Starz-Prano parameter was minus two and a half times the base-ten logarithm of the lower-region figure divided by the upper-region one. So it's -1.5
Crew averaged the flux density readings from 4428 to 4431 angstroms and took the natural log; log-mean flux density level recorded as 2.78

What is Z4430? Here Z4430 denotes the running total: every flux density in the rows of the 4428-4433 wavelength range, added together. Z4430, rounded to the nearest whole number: 82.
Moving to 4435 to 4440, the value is 90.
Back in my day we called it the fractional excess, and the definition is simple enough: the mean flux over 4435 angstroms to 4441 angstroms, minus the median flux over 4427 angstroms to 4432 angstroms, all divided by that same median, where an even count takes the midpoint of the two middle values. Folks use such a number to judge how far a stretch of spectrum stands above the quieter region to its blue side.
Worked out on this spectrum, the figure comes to 0.078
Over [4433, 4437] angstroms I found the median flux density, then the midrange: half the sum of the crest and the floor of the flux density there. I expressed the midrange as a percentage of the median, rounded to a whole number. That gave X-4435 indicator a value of 102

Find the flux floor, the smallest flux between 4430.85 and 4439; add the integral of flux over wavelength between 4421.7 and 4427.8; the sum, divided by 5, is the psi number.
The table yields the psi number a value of 24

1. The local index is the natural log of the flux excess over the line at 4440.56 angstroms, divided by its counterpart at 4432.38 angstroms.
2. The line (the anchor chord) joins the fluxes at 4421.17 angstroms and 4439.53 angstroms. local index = -1.9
